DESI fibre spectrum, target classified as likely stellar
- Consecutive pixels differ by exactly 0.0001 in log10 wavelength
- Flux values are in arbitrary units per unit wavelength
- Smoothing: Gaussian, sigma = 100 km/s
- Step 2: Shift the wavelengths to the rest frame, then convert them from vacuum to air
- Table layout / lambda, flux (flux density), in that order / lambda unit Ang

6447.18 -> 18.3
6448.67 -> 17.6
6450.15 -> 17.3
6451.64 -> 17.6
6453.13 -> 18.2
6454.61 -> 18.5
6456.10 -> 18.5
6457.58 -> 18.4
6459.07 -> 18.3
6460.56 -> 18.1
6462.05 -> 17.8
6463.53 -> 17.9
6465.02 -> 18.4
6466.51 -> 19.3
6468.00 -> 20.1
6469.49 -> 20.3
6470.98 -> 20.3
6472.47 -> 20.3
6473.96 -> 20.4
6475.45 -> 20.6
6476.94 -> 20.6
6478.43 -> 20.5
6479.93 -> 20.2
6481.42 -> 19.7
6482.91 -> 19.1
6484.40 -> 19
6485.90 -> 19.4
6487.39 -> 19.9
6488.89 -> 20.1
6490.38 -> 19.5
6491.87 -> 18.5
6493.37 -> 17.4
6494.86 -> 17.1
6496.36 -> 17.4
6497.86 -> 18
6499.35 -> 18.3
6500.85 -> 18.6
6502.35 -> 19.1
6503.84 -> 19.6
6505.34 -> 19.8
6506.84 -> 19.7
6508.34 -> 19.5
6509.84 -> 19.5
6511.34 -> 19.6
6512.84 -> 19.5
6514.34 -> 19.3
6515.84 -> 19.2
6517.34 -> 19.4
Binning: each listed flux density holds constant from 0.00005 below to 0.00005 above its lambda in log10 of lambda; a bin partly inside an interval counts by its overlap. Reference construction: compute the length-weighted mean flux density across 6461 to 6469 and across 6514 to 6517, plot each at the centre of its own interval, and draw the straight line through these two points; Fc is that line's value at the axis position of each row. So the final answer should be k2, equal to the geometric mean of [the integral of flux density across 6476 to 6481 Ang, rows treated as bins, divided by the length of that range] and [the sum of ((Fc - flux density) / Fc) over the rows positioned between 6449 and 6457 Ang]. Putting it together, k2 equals 1.8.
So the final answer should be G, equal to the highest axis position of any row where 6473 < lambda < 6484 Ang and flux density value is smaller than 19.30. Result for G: 6482.91 Ang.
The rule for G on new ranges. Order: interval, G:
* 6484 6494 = 6493.37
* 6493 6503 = 6502.35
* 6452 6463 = 6462.05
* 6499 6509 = 6502.35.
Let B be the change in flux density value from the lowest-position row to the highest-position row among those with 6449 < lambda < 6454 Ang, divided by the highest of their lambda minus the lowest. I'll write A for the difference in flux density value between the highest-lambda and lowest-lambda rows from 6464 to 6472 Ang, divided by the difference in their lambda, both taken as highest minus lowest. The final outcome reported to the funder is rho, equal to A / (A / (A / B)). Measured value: 1.06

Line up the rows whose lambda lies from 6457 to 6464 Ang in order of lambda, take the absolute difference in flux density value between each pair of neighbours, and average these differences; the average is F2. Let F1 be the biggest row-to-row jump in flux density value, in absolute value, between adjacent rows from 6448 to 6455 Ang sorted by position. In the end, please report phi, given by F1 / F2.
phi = 3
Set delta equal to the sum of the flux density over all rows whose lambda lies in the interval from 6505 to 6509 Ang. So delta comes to 59.0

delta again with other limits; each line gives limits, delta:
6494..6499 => 52.5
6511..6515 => 58.4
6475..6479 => 61.7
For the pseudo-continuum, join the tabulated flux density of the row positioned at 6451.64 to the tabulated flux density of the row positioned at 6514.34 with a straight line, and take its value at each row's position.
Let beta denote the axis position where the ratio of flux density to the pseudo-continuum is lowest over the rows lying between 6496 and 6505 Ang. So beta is 6496.36 Ang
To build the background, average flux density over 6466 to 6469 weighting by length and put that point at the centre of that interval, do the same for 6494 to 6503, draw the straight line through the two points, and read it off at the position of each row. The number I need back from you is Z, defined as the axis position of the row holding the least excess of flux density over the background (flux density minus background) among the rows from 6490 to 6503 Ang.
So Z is 6494.86 Ang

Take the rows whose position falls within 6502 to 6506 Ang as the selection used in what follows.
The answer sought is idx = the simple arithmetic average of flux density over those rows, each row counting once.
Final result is 19.5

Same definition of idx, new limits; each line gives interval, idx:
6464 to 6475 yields 19.9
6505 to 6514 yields 19.6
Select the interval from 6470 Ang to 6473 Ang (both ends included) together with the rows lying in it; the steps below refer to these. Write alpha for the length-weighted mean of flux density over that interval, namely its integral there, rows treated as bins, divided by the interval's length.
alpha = 20.3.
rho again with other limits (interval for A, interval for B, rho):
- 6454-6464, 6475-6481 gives 0.75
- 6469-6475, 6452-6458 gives 0.50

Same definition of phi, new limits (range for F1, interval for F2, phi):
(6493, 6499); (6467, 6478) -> 7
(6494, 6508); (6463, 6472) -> 1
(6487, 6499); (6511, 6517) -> 8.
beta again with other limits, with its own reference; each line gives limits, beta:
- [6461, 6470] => 6462.05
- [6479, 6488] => 6484.40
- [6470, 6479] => 6472.47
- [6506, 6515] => 6514.34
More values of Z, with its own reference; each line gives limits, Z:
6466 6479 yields 6466.51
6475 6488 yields 6484.40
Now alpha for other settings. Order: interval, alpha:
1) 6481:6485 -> 19.3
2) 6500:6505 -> 19.1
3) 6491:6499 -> 17.7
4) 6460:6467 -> 18.3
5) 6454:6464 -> 18.2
